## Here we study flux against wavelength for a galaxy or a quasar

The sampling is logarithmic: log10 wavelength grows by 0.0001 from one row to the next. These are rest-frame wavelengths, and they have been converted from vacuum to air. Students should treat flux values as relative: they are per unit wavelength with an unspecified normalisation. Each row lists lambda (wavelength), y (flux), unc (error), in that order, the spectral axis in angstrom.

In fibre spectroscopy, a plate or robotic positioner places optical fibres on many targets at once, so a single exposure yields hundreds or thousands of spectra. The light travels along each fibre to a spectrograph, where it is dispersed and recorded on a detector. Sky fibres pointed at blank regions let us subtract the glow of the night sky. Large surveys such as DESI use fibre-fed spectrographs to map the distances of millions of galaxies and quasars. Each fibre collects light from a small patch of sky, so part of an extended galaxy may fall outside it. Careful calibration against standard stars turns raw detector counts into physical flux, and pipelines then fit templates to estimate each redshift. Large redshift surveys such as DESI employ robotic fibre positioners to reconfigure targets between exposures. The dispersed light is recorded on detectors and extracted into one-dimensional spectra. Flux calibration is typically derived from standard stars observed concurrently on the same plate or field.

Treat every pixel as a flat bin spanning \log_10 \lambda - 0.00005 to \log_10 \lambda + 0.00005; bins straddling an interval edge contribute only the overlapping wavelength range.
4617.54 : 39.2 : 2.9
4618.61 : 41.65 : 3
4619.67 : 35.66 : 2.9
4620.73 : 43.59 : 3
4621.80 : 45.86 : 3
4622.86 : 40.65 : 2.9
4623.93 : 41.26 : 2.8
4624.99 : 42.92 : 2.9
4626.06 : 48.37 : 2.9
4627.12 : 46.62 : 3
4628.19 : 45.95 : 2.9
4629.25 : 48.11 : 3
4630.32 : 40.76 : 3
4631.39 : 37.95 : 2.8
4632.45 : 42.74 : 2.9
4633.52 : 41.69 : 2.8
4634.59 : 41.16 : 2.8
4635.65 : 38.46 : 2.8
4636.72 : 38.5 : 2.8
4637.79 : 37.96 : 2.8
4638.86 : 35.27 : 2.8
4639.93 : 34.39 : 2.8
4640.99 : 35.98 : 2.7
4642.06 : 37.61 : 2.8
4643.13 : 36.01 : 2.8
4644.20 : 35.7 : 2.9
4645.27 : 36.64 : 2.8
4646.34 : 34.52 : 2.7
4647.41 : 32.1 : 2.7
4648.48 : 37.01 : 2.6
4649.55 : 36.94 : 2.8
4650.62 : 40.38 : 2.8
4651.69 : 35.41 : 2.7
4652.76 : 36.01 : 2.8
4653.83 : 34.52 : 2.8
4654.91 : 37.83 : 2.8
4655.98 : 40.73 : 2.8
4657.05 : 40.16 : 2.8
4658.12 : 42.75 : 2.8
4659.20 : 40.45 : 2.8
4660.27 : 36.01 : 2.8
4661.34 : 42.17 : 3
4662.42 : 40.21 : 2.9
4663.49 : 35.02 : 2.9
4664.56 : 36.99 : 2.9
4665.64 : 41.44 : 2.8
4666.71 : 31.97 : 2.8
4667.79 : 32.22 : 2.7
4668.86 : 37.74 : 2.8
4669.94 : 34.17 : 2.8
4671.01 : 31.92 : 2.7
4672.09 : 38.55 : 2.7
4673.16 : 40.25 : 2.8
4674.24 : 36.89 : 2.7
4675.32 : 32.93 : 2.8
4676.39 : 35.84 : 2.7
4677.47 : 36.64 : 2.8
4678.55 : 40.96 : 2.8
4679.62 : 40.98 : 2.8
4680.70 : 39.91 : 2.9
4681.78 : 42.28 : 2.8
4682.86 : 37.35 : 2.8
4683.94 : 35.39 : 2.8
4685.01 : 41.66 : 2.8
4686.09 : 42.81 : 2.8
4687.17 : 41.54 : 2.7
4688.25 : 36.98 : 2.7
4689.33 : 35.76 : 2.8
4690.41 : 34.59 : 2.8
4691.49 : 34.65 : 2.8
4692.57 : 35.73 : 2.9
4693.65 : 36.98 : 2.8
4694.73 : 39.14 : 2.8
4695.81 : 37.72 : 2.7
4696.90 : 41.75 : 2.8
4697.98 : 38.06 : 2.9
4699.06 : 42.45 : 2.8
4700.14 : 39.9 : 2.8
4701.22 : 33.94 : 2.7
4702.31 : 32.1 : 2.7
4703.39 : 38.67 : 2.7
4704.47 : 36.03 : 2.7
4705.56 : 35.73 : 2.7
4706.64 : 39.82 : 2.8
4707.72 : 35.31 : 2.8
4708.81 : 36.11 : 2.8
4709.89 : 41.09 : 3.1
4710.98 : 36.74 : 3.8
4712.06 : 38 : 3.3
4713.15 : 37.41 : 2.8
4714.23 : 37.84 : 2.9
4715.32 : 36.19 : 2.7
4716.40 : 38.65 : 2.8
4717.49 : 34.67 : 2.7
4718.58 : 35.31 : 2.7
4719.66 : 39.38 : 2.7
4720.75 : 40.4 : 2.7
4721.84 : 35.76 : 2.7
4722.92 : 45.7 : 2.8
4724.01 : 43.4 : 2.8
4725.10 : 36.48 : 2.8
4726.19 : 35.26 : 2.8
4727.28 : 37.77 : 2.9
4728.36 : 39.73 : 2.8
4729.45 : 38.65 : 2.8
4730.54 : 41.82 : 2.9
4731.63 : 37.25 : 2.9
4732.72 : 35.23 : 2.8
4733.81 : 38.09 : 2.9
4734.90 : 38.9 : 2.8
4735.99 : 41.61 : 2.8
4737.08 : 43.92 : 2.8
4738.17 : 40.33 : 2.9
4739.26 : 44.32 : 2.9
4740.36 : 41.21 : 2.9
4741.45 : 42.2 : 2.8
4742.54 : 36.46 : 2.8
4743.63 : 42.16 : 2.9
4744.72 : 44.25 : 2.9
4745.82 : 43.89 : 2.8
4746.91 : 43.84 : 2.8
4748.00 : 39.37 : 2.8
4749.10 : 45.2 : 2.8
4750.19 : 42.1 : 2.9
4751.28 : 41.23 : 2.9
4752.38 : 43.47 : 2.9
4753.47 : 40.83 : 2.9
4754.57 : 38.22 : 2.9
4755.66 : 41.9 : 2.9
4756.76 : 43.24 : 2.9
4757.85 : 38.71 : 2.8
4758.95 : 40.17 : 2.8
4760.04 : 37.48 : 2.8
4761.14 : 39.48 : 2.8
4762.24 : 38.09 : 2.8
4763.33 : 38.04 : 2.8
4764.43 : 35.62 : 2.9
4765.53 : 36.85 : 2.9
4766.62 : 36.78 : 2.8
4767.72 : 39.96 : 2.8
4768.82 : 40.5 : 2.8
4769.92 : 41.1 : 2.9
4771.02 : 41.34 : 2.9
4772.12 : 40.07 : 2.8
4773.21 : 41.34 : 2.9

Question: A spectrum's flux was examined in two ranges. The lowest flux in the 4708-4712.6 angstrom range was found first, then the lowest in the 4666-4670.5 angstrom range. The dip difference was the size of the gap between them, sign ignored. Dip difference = 4.1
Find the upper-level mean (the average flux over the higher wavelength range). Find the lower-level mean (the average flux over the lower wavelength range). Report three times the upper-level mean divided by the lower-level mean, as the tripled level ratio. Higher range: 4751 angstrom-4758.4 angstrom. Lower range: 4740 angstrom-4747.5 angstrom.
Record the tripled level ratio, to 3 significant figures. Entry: 2.93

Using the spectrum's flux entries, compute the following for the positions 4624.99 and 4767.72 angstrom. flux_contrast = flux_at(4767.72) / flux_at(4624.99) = 0.93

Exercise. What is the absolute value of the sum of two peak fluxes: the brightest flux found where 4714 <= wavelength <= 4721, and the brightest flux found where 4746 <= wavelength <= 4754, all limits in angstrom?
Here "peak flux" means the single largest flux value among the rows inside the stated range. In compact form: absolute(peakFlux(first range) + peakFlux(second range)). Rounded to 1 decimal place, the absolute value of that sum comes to 85.6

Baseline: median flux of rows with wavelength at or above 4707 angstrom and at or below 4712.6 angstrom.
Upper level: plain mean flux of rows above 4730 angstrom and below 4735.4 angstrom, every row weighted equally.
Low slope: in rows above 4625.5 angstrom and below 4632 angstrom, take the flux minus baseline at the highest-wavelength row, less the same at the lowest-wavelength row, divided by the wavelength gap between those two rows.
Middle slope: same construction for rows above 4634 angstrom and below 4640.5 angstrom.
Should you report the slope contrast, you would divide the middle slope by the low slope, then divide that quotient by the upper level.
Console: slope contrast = 0.017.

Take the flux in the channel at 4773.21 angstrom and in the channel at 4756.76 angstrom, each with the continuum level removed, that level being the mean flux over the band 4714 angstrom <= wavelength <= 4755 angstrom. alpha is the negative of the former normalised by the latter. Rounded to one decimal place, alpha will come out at -0.4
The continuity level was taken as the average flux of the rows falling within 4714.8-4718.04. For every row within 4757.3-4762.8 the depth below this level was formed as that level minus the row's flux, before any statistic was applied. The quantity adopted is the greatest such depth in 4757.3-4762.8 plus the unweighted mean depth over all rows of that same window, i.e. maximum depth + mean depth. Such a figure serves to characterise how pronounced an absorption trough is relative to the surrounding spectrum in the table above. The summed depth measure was -3.3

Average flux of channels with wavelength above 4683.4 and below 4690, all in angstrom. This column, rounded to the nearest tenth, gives 39.0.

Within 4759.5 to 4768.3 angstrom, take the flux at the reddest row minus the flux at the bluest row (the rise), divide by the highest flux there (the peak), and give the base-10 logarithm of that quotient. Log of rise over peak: -1.2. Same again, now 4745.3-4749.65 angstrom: -1.5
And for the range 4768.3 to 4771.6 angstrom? -1.7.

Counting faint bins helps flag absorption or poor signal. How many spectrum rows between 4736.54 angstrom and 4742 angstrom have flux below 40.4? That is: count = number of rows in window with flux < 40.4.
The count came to 1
